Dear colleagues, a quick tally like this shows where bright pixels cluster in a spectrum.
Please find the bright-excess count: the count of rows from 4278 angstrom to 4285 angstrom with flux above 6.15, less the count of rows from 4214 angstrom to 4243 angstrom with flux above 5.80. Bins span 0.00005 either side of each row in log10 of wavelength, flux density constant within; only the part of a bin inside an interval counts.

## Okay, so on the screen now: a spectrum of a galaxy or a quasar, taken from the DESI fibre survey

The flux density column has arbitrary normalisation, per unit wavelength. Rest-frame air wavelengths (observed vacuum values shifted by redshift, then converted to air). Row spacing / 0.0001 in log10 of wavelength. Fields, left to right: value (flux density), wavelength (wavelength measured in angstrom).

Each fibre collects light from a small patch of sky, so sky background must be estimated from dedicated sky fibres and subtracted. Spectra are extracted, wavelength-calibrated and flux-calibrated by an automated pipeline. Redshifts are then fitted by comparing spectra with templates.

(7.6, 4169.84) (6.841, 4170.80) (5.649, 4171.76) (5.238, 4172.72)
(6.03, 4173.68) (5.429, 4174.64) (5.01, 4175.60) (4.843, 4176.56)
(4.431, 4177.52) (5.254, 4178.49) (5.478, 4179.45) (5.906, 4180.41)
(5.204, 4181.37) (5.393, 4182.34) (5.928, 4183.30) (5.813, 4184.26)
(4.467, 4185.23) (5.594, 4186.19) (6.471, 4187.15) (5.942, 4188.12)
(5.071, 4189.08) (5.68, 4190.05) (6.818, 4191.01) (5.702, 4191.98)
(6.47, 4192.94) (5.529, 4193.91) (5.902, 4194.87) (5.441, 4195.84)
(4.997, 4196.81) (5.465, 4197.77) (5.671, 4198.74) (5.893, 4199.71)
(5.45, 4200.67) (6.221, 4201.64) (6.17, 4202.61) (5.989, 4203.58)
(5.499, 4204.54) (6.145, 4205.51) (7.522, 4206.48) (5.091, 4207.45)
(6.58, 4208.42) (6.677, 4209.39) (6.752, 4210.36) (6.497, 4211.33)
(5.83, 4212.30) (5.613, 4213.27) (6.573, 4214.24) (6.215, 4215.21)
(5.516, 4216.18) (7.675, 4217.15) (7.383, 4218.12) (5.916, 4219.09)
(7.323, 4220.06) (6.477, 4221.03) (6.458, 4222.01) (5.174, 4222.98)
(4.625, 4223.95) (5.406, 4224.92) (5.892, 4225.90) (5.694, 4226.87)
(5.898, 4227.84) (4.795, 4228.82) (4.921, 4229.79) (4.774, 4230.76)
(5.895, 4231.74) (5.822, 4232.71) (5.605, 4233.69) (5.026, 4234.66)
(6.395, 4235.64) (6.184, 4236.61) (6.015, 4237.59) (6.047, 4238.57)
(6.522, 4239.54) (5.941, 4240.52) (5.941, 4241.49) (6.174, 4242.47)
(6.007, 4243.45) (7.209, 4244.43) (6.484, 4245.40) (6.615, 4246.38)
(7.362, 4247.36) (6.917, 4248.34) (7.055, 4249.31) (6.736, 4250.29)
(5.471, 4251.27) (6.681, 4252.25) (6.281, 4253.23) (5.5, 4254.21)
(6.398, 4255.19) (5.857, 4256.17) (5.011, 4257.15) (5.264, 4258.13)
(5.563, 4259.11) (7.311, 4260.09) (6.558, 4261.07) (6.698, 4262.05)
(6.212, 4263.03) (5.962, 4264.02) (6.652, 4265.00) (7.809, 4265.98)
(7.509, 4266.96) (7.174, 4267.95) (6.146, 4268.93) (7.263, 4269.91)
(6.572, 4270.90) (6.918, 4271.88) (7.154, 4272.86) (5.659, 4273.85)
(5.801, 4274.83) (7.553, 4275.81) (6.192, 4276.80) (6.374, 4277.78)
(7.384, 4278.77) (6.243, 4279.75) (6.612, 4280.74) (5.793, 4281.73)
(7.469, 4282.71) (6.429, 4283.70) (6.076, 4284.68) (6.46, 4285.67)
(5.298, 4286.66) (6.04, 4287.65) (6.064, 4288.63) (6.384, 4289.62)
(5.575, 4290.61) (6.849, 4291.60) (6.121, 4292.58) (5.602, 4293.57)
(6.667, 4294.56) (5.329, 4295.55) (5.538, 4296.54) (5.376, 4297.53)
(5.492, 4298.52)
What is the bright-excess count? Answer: -15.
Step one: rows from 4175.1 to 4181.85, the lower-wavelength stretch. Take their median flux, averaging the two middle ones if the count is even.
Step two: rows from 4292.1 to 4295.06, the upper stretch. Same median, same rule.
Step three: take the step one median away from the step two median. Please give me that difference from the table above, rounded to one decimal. 0.9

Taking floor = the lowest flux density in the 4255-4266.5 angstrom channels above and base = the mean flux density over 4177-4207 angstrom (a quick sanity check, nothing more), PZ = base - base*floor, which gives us -23.0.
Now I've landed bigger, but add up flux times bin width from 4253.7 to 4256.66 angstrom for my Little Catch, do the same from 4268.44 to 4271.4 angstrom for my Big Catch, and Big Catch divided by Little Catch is 1.13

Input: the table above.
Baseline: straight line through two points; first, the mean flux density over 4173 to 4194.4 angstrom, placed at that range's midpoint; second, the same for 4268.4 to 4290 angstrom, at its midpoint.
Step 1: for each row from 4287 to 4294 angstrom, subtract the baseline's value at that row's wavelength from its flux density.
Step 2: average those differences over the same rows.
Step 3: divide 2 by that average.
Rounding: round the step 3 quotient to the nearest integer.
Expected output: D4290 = -4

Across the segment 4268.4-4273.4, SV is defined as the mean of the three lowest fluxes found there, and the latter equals 6.5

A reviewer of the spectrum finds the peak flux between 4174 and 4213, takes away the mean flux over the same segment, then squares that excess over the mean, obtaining 3.1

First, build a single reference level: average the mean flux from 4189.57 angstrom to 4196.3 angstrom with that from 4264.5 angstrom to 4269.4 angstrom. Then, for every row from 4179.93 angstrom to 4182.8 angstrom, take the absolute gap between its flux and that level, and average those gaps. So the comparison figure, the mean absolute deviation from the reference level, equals 1.0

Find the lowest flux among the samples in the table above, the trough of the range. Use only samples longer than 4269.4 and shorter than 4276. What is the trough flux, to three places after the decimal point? 5.659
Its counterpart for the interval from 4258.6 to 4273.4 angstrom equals 5.563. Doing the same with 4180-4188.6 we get 4.467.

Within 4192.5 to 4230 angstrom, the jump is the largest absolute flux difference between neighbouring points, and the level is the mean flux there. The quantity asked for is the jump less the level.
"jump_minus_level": -3.6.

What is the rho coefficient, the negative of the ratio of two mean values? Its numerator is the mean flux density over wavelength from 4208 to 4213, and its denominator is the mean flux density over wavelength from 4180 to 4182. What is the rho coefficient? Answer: -1.16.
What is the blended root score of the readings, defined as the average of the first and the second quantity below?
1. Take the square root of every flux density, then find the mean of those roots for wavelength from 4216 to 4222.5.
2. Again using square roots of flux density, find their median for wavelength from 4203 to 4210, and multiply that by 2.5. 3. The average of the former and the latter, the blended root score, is 4.39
